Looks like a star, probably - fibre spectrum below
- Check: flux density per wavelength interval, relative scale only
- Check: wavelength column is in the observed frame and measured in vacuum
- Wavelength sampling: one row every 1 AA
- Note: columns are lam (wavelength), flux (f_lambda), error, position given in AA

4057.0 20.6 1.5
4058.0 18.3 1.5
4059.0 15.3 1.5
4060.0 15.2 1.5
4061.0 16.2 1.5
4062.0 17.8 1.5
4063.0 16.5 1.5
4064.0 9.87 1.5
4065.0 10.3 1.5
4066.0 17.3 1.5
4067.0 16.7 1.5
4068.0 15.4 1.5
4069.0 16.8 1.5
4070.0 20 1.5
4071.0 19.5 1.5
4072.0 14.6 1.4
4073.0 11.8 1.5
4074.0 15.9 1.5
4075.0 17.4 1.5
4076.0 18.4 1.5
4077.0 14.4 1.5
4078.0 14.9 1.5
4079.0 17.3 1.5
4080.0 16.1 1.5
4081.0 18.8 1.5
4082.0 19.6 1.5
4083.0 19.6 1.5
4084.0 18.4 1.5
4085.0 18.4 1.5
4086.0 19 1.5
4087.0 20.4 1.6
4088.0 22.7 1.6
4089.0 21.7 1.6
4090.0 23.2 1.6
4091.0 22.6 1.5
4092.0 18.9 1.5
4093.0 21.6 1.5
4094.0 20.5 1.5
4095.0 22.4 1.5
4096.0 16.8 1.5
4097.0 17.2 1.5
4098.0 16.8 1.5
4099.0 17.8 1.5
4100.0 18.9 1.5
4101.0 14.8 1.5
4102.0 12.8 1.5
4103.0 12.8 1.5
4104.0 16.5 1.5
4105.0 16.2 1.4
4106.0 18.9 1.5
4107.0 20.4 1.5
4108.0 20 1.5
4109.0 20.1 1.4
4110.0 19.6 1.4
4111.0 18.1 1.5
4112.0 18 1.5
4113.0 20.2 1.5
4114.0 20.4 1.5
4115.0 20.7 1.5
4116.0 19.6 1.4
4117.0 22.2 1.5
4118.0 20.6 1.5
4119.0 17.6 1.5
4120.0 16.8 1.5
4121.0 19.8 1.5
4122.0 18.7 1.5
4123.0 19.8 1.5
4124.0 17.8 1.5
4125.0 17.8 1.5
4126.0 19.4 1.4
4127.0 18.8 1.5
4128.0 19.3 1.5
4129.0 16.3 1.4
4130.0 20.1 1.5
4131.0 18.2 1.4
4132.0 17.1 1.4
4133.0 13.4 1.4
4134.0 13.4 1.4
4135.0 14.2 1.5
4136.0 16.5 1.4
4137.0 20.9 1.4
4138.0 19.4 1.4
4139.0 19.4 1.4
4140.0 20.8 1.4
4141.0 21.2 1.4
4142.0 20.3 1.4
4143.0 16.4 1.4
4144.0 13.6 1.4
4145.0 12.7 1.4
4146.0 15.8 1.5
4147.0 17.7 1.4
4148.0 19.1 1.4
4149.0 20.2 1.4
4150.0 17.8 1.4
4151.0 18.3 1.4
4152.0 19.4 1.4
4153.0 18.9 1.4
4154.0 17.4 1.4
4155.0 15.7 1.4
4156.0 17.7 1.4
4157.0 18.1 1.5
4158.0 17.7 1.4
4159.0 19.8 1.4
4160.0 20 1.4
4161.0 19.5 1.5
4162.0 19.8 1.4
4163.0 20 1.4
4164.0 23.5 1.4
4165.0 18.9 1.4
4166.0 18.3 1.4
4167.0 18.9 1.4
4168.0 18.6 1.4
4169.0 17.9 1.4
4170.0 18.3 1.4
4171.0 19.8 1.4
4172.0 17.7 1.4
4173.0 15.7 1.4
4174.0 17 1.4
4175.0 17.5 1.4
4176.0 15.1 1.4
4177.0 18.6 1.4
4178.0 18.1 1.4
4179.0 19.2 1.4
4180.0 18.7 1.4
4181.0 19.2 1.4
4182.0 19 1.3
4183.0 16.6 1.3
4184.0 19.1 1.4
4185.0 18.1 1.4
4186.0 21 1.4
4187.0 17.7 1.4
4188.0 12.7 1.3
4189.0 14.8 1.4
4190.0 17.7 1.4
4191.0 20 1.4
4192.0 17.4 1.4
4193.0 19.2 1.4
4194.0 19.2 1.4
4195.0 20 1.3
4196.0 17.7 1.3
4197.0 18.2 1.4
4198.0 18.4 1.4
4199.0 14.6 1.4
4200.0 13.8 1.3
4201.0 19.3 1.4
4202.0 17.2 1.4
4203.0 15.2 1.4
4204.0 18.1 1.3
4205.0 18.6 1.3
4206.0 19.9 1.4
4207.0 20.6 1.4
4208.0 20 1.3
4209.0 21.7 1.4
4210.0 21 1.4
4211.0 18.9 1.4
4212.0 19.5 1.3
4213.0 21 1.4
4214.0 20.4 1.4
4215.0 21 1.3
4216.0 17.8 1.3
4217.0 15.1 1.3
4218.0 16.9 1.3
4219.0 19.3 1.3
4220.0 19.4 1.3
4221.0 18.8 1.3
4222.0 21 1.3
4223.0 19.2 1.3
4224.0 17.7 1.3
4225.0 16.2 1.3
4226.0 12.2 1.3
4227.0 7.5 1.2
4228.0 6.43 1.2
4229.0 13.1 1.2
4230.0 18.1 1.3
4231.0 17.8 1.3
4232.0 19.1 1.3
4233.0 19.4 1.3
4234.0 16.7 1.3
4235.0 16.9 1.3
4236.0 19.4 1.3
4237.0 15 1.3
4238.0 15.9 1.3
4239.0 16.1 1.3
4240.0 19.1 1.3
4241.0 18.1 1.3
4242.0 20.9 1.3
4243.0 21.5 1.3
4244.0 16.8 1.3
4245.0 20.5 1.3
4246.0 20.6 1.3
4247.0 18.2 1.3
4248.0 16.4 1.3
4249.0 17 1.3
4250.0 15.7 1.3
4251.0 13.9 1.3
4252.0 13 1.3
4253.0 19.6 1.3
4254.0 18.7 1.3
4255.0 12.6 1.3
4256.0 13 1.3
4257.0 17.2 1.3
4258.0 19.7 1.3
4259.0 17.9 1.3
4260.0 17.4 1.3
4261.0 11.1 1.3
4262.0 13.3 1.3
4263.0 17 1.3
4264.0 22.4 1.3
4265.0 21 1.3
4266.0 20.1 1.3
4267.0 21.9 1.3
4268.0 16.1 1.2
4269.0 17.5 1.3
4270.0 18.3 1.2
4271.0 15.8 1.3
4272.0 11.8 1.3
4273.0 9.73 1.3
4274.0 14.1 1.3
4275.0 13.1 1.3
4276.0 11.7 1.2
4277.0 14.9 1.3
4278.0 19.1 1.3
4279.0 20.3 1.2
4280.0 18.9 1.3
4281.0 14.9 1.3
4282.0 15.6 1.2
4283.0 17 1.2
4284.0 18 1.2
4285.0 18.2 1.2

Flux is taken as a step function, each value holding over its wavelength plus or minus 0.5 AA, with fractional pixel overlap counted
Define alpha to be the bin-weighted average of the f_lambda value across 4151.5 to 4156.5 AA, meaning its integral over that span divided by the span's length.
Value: 17.8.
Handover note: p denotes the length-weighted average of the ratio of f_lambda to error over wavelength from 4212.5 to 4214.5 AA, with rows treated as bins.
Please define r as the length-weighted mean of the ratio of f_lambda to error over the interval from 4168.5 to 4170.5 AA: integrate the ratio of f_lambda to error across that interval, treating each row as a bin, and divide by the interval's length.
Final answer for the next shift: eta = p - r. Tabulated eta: 1.9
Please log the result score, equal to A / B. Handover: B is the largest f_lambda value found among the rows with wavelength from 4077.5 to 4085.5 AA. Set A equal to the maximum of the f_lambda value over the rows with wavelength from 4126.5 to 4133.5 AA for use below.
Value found 1.026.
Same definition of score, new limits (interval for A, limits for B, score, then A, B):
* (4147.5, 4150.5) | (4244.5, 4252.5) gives 0.981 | 20.2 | 20.6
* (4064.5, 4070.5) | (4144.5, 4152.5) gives 0.990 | 20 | 20.2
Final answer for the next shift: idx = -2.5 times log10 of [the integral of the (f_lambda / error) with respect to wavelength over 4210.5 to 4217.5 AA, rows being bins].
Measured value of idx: -4.99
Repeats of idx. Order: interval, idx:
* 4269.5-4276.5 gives -4.68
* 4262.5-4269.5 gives -5.06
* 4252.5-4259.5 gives -4.90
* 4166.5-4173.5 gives -4.89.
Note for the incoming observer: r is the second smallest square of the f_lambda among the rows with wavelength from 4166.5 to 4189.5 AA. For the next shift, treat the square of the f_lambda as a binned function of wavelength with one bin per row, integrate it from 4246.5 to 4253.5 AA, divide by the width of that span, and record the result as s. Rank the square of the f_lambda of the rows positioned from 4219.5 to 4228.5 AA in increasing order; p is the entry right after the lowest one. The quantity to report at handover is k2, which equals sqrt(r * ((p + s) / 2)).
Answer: 189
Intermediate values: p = 56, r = 219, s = 269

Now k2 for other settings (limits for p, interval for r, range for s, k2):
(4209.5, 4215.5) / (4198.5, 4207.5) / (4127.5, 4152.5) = 273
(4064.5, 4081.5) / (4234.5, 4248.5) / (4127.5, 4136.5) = 230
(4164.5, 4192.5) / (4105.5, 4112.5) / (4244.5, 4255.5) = 290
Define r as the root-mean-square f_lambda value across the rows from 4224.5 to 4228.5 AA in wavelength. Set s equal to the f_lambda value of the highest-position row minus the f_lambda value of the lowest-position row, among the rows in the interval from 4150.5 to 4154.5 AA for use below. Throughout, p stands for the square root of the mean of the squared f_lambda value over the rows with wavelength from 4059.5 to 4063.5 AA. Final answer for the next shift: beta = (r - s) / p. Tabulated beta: 0.74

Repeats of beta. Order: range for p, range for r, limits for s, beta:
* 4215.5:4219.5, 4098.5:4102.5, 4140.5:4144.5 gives 1.38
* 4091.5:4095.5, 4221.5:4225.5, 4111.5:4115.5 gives 0.76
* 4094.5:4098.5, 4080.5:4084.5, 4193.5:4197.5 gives 1.09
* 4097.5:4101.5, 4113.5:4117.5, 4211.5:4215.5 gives 1.12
